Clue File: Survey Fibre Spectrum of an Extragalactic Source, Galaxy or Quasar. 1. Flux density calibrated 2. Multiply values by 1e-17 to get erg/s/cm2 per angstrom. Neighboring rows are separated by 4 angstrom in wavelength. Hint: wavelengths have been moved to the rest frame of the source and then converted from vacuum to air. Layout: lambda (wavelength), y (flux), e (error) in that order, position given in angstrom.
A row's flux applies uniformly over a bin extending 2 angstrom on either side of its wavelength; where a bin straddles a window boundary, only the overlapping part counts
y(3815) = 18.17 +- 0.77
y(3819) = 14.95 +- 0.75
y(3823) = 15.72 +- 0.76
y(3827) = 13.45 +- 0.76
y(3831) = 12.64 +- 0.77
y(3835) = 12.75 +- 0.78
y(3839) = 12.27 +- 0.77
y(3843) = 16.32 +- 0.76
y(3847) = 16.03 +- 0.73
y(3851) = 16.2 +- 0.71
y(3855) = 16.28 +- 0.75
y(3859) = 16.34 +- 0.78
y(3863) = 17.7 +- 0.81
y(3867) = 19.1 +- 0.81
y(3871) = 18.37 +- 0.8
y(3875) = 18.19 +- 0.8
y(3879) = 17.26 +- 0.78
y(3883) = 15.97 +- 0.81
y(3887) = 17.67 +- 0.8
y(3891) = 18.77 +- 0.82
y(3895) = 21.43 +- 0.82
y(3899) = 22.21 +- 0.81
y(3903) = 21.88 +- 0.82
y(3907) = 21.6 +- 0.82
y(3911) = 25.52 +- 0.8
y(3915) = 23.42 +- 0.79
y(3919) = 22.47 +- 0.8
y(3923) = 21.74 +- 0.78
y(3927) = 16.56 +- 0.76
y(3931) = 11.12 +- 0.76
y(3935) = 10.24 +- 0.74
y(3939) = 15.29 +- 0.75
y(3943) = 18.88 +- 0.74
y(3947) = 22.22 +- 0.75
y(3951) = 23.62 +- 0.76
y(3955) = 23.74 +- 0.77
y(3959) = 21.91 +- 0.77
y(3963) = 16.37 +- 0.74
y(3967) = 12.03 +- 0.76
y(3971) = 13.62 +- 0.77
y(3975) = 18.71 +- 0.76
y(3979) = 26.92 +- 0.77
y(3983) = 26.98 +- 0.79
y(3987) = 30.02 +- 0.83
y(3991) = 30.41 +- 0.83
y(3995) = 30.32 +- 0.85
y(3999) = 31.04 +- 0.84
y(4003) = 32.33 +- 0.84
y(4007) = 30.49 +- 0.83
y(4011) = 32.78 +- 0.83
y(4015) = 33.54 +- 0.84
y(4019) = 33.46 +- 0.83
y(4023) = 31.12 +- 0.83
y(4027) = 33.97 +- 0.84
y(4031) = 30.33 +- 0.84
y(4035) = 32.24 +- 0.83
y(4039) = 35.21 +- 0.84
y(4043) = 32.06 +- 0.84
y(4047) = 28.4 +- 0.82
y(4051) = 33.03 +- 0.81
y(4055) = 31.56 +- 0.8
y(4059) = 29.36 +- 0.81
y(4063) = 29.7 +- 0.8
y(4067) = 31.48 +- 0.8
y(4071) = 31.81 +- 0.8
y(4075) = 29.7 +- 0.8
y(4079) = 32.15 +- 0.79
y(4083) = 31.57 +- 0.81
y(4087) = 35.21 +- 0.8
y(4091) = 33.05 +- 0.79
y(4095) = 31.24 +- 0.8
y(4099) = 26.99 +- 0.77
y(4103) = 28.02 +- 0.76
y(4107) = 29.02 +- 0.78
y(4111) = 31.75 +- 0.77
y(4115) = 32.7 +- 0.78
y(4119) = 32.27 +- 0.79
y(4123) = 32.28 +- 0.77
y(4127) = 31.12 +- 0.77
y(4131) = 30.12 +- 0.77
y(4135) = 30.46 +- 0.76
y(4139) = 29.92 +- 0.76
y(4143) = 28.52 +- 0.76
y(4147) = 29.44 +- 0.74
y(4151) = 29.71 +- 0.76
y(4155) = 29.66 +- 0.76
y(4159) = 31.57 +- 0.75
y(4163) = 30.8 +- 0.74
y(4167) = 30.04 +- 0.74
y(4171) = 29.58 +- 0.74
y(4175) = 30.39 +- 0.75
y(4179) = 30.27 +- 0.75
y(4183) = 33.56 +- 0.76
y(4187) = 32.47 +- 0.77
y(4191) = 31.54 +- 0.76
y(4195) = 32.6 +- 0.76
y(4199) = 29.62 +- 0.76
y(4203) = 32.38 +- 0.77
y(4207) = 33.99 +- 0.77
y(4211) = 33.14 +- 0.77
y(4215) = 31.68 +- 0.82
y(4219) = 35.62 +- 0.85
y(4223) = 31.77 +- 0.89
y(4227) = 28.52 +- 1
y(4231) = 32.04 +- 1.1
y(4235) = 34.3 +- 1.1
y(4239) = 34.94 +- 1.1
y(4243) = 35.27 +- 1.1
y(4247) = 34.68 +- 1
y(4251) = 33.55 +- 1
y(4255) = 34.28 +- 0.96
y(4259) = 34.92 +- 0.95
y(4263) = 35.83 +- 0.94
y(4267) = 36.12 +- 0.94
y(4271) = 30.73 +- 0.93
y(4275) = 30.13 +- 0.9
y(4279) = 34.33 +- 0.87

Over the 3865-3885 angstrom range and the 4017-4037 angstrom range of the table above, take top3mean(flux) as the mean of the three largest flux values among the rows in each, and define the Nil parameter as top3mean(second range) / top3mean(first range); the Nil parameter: 1.79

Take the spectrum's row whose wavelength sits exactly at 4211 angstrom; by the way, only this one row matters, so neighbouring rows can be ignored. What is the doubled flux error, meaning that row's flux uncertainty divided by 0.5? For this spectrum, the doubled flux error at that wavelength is 1.5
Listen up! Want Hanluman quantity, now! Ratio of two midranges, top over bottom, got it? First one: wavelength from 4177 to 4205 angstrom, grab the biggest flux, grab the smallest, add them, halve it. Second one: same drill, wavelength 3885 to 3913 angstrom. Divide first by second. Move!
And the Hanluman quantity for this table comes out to 1.5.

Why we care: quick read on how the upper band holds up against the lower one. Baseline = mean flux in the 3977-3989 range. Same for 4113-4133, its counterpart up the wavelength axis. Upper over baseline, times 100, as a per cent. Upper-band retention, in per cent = 113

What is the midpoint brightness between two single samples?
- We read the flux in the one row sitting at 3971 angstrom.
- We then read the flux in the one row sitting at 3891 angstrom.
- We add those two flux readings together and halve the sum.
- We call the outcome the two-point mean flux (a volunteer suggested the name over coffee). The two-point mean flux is 16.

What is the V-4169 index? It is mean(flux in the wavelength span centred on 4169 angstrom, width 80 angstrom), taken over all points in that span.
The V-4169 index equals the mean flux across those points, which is 30.8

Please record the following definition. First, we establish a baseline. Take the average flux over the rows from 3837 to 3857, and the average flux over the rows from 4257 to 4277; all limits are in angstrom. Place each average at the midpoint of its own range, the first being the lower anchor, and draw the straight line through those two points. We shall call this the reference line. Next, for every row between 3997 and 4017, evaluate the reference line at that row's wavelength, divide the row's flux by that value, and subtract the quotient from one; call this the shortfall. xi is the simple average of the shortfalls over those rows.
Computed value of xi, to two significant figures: -0.43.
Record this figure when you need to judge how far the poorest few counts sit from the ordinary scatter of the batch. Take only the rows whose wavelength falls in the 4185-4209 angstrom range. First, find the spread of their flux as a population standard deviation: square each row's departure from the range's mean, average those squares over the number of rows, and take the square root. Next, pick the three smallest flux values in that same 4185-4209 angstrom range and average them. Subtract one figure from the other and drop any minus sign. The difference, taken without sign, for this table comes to 29.9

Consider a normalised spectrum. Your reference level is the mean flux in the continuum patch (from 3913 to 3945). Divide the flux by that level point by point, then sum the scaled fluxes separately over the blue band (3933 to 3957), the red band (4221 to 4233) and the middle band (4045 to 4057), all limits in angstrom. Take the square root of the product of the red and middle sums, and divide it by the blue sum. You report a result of 0.8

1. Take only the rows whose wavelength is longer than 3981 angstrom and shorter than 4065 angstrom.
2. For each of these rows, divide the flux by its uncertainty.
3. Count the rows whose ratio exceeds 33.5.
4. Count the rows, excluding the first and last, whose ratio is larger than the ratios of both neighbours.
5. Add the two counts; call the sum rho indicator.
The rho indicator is 27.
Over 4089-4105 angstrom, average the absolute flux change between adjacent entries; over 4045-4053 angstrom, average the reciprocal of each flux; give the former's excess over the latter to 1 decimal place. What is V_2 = 2.3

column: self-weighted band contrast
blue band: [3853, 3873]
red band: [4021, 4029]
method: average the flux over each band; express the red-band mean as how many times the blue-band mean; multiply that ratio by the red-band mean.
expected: 60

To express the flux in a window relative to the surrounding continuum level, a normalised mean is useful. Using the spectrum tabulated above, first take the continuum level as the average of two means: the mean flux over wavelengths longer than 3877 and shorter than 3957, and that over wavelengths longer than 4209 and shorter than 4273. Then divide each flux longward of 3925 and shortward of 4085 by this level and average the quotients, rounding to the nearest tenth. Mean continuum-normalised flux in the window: 1.0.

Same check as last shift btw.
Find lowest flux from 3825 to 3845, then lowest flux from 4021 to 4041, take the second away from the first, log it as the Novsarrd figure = -18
